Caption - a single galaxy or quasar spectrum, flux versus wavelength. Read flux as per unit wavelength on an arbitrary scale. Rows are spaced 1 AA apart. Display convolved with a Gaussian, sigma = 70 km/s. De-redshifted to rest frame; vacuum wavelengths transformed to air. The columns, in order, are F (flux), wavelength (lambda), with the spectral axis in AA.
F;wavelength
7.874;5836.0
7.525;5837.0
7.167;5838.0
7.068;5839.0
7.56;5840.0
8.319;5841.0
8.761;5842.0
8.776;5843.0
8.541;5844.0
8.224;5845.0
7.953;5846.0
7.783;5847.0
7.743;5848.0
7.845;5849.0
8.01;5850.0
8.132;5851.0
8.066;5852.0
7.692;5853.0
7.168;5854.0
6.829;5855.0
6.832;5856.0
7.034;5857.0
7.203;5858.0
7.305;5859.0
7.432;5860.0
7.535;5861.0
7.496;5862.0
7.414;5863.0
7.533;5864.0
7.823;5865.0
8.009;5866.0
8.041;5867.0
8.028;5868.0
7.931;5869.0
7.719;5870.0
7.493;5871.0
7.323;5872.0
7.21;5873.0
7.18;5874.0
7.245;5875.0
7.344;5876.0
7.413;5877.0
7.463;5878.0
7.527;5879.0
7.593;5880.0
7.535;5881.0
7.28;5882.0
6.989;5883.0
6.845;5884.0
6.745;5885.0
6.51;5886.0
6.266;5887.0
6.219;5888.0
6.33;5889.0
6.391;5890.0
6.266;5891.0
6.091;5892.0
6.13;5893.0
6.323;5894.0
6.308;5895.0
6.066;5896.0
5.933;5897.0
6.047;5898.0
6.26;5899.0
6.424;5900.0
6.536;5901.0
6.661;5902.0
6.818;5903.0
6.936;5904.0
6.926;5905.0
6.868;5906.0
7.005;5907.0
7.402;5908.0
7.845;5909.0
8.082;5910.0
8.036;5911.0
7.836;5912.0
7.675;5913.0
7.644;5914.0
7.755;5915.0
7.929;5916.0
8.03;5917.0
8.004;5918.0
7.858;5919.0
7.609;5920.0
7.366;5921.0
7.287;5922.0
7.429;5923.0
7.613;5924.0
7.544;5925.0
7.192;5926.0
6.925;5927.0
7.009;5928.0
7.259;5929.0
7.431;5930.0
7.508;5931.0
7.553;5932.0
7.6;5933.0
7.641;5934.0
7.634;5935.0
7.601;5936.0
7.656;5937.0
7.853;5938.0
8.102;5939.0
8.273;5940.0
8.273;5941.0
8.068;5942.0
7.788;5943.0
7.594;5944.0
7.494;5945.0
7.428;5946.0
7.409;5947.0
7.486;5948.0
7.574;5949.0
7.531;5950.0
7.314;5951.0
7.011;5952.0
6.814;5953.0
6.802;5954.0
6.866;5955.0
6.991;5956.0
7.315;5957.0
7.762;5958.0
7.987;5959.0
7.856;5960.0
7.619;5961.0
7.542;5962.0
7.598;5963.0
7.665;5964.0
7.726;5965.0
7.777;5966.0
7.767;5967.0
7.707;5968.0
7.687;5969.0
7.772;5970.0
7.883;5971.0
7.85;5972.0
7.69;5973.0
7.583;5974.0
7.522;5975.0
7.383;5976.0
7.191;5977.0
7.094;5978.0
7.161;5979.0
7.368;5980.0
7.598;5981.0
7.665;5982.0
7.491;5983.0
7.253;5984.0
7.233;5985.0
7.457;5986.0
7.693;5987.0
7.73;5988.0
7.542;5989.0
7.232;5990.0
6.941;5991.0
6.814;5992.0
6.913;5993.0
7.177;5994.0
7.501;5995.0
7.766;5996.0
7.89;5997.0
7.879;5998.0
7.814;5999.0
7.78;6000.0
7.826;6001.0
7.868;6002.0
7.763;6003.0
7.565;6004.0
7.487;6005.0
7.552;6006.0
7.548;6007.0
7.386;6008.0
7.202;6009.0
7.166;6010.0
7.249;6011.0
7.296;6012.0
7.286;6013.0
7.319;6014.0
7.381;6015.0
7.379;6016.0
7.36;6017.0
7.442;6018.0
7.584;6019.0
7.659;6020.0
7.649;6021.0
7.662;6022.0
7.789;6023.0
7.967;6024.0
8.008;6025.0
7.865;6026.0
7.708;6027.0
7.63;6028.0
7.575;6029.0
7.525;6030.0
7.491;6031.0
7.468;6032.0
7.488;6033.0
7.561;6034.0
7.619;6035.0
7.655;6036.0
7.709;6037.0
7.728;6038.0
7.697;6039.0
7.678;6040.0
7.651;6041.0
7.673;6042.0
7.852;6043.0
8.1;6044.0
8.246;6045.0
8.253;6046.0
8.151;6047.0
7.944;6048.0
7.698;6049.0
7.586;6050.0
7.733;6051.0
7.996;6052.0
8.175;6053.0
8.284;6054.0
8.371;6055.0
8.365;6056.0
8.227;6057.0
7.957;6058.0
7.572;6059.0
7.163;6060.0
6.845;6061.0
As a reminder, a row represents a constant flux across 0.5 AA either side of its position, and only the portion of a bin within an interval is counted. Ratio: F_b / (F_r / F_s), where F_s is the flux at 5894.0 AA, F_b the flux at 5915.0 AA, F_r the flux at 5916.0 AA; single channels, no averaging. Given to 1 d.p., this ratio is 6.2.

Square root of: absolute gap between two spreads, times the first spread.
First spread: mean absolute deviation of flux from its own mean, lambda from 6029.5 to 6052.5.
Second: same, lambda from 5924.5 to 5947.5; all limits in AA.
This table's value 0.11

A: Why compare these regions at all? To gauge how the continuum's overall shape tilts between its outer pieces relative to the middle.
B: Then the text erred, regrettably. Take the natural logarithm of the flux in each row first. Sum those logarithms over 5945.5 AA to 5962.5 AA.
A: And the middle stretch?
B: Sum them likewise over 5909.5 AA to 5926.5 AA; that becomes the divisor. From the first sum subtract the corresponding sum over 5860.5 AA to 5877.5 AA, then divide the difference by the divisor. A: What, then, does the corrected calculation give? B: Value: -0.013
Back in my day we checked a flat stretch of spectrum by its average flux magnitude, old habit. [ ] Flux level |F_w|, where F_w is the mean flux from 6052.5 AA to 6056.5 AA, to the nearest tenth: 8.3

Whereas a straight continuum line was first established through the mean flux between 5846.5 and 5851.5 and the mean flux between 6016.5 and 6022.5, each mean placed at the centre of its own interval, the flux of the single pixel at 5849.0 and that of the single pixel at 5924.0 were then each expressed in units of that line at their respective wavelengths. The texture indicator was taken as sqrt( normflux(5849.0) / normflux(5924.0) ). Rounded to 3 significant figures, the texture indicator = 1.01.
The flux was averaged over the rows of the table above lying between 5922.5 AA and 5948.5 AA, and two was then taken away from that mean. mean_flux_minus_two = 5.59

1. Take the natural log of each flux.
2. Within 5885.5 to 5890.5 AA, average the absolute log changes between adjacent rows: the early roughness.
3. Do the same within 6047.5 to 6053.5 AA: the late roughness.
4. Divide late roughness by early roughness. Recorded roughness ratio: 1.3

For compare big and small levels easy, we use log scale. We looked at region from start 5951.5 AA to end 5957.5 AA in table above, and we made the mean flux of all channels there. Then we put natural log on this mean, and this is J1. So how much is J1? 1.94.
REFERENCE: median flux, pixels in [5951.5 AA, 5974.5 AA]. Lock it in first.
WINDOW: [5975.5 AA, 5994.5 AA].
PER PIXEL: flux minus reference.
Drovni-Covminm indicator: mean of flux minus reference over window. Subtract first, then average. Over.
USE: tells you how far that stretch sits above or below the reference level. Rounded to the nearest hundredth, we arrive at -0.37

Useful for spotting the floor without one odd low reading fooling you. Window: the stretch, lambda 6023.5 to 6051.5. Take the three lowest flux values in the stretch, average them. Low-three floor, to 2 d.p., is 7.48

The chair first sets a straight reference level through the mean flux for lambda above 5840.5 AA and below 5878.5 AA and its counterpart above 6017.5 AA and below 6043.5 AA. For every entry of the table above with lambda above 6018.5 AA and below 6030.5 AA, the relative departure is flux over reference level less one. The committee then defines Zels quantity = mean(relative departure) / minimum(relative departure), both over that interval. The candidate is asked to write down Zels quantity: -0.36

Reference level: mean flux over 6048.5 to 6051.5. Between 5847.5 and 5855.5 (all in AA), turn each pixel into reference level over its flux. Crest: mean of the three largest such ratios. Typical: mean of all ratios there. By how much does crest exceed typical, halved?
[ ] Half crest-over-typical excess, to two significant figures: 0.031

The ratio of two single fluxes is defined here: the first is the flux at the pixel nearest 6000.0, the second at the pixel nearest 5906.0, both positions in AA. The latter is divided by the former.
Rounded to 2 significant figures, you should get 0.88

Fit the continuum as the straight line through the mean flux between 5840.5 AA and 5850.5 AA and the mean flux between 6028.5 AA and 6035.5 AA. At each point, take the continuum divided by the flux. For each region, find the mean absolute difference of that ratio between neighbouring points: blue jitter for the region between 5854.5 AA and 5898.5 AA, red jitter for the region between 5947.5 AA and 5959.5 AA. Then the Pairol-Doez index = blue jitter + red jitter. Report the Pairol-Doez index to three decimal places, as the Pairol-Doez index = 0.048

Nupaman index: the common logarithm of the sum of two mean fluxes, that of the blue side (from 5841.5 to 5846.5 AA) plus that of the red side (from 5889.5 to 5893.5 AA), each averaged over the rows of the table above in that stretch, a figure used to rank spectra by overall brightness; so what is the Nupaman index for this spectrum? 1.17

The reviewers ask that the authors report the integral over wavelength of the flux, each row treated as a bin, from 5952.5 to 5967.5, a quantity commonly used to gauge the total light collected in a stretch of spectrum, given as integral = 112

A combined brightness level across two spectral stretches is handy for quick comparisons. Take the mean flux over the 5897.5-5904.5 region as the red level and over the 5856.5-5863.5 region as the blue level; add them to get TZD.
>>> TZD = 13.9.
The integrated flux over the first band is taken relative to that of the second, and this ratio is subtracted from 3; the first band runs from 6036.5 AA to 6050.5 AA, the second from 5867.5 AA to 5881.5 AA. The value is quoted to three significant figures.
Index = 1.95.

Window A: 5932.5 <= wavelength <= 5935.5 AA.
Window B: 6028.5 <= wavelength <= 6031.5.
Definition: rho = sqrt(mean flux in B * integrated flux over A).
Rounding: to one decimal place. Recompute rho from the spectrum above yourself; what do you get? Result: 13.1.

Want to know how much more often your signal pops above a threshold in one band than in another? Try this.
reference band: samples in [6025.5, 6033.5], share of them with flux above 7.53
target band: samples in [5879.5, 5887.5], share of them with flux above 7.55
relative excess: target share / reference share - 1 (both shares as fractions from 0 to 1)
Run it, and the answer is -0.75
